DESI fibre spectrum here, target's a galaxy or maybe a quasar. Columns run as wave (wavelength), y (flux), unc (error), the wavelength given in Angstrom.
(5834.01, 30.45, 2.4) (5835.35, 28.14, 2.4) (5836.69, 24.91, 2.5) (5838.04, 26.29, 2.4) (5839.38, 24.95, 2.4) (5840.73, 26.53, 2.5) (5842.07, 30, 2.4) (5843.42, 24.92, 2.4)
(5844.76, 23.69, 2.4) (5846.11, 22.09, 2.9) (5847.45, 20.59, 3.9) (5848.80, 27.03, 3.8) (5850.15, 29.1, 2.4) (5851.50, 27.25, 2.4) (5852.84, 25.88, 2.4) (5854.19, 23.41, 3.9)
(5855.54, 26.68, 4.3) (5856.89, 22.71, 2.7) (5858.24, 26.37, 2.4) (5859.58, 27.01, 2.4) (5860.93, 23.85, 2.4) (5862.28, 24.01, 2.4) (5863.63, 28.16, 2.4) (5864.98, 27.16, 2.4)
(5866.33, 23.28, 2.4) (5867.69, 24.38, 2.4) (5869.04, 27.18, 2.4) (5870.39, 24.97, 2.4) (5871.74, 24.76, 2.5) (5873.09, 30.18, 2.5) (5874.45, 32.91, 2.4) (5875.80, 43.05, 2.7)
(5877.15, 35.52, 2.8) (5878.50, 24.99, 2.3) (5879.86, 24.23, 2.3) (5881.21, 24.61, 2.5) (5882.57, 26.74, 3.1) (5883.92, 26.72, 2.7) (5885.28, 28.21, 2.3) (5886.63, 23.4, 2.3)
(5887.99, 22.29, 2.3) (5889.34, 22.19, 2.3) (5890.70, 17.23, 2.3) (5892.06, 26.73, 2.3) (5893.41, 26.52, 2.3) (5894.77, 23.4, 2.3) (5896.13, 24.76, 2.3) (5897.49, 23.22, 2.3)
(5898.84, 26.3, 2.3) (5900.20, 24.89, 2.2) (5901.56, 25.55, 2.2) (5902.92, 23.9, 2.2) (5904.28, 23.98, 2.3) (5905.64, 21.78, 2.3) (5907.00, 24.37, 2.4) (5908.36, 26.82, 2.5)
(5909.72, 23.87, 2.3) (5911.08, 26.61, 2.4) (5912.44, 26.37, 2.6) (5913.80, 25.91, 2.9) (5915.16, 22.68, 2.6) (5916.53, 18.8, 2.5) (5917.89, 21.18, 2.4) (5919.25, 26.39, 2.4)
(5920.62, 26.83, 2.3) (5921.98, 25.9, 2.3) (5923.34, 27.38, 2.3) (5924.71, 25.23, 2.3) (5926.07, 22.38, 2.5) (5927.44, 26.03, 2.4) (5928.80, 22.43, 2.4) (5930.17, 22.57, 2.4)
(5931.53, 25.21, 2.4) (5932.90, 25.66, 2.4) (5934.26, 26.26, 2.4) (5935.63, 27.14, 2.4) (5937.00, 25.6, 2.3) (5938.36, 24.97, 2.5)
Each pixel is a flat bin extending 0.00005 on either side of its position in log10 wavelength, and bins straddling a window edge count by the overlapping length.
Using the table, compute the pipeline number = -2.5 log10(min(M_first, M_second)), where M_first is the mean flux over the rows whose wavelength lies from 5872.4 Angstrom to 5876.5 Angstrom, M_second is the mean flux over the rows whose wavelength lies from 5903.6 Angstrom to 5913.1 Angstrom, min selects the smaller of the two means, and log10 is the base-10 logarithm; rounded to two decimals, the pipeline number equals -3.49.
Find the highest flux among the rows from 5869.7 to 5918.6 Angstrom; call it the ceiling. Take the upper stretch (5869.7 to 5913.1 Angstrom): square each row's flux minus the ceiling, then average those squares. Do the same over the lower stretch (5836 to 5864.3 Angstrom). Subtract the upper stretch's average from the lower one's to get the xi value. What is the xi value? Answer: 2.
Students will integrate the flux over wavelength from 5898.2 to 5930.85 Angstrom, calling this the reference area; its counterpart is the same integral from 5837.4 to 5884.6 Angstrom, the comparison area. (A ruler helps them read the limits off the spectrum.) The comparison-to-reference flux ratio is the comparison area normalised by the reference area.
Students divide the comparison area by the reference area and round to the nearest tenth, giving 1.6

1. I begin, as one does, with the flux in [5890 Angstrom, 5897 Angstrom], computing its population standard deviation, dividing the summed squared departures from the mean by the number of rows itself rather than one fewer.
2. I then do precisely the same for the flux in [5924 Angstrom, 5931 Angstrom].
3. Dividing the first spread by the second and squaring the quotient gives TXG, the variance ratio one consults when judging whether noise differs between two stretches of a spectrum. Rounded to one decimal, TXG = 4.9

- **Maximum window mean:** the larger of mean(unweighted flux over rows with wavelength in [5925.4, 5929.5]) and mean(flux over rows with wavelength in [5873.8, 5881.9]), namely 31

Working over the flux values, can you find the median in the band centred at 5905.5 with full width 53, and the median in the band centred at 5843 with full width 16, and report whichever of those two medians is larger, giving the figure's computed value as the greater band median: 25.6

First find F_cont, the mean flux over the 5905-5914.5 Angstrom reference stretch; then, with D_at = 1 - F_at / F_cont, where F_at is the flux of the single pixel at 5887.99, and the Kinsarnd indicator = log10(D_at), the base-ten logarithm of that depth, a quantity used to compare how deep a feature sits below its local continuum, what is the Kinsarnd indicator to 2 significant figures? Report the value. -0.95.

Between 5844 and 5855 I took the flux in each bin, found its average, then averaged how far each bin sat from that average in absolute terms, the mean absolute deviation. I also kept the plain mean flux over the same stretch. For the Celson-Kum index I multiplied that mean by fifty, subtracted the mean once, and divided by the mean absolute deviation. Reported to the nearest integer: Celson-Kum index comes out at 501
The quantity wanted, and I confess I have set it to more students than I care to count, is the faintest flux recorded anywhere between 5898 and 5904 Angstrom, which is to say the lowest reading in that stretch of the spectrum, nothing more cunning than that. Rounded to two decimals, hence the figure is 23.90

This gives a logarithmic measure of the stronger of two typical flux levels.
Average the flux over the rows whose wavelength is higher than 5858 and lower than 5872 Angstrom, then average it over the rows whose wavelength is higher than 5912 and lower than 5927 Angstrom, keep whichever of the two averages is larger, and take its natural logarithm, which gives 3.241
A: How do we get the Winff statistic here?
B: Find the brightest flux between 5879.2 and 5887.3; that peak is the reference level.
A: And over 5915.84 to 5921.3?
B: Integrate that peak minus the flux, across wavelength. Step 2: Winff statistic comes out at 26.8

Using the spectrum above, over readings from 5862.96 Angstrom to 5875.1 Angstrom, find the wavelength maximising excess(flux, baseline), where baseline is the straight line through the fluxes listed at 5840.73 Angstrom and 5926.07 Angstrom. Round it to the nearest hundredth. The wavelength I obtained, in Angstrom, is 5874.45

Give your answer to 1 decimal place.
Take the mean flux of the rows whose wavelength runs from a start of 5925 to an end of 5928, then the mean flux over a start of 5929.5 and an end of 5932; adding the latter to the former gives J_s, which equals 48.1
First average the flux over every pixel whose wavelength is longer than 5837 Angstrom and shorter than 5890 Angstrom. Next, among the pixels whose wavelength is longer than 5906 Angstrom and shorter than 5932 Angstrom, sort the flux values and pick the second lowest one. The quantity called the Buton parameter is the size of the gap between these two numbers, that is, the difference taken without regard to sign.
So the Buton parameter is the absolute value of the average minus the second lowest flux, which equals 5.2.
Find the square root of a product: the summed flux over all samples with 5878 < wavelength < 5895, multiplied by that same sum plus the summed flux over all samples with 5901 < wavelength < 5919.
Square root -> 447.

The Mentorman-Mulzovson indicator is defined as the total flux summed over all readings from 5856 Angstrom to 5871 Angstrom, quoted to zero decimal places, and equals 279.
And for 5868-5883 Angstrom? 319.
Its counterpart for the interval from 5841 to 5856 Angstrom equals 281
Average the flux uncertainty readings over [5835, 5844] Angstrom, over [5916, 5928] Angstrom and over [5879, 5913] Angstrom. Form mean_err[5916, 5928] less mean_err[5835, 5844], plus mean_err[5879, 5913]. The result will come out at 2.32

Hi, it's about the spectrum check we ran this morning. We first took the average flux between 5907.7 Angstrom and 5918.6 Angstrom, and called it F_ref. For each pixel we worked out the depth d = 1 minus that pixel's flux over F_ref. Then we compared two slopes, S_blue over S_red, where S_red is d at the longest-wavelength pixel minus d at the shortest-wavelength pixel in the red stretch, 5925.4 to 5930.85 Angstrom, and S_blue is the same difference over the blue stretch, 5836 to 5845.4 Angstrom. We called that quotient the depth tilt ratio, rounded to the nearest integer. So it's -6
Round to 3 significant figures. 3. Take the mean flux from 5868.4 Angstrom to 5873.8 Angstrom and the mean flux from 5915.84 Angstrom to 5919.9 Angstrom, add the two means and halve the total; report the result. 24.4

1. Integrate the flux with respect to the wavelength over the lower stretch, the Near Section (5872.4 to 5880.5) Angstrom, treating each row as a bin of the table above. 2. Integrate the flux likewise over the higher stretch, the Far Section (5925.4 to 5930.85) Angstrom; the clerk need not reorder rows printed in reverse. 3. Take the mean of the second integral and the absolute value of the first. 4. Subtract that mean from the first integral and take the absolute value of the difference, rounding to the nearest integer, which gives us 65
